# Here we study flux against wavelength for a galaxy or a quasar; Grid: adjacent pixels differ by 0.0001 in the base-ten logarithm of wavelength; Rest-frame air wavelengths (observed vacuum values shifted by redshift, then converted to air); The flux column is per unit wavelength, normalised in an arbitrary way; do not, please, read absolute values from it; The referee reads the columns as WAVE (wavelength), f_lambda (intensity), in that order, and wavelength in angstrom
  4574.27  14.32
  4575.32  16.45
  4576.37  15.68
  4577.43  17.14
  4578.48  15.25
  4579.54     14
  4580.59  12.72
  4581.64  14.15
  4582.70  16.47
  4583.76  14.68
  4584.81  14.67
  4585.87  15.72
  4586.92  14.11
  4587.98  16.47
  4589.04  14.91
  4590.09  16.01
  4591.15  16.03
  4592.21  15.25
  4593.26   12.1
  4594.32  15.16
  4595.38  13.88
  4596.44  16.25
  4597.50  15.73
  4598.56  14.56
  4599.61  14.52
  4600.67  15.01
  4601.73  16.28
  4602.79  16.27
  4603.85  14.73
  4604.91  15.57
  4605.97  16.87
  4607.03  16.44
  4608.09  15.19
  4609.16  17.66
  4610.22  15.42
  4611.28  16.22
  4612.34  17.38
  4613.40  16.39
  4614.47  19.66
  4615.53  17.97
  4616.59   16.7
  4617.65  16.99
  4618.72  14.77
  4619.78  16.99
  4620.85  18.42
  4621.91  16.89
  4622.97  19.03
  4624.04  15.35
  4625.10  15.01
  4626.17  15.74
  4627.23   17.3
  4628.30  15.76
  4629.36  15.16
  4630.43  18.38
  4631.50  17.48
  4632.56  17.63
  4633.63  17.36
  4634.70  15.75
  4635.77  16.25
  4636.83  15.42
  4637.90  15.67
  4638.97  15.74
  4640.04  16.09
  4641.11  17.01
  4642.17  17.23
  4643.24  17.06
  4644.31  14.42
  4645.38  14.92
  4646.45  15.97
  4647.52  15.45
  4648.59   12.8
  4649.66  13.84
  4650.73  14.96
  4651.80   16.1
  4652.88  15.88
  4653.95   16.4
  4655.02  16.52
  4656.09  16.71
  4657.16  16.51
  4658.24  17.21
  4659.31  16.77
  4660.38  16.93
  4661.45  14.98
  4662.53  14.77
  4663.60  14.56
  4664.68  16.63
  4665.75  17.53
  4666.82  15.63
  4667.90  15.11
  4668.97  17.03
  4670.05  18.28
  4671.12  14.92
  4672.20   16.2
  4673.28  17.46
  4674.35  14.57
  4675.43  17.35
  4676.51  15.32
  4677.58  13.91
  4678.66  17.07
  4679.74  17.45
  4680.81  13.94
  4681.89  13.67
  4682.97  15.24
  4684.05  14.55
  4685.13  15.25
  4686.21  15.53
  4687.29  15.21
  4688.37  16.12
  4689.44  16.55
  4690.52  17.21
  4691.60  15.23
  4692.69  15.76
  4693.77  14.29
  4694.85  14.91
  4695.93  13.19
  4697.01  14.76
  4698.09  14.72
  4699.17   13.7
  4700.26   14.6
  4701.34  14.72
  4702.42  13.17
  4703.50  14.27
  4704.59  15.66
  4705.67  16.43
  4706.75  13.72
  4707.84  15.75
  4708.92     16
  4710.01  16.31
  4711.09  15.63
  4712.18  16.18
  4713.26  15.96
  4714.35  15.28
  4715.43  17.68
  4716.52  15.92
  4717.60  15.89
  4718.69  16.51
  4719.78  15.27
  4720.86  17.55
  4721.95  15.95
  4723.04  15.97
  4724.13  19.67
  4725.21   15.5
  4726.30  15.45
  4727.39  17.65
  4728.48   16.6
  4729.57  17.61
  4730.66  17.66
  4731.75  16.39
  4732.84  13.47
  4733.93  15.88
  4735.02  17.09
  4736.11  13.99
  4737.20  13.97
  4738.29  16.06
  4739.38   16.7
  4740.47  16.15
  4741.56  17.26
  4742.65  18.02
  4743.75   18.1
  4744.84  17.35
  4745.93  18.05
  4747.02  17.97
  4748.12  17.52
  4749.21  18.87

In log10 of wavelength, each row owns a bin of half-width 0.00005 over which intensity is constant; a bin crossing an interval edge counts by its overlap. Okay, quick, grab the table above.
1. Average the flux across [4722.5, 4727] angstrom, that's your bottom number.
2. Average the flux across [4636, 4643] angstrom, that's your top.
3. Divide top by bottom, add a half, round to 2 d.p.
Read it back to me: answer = 1.47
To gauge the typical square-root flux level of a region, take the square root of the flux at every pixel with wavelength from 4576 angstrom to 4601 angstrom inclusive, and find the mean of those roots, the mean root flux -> 3.87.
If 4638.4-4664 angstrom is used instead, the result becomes 3.97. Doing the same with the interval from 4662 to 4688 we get 3.96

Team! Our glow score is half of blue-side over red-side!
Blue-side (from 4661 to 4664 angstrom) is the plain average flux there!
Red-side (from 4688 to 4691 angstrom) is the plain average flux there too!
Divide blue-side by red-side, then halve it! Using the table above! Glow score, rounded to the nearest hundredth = 0.44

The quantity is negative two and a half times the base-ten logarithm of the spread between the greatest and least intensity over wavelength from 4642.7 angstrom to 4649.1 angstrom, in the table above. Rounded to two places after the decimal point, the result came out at -1.57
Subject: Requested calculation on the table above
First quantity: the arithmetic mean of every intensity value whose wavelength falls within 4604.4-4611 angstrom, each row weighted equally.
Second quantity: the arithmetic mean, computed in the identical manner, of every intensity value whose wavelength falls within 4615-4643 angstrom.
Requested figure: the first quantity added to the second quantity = 32.8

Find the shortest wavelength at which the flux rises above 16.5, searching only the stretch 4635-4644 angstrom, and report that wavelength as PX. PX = 4641.11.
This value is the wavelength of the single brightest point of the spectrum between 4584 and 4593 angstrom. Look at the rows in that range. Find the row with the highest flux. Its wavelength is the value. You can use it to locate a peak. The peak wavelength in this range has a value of 4587.98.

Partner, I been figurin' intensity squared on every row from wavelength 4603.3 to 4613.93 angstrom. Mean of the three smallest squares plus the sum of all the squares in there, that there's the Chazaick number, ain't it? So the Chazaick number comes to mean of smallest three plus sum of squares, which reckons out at 2857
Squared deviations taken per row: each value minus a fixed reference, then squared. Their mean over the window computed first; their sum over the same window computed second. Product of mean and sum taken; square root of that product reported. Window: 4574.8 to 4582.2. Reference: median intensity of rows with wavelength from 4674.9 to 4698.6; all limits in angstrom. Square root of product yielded 5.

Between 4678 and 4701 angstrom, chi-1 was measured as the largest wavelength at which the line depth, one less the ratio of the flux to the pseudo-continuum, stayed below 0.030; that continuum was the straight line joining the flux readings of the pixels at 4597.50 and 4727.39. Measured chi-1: 4690.52 angstrom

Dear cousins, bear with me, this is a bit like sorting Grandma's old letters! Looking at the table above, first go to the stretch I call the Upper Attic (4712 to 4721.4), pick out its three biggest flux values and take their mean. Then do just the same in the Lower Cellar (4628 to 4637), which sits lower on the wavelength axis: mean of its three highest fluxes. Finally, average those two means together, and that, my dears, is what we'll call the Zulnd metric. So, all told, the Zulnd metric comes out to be 17.5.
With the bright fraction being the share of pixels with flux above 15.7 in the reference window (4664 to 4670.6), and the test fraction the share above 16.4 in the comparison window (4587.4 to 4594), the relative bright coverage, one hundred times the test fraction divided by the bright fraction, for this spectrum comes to 25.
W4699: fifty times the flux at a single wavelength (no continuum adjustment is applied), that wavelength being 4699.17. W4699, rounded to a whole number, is 685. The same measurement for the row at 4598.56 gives 728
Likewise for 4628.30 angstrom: 788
